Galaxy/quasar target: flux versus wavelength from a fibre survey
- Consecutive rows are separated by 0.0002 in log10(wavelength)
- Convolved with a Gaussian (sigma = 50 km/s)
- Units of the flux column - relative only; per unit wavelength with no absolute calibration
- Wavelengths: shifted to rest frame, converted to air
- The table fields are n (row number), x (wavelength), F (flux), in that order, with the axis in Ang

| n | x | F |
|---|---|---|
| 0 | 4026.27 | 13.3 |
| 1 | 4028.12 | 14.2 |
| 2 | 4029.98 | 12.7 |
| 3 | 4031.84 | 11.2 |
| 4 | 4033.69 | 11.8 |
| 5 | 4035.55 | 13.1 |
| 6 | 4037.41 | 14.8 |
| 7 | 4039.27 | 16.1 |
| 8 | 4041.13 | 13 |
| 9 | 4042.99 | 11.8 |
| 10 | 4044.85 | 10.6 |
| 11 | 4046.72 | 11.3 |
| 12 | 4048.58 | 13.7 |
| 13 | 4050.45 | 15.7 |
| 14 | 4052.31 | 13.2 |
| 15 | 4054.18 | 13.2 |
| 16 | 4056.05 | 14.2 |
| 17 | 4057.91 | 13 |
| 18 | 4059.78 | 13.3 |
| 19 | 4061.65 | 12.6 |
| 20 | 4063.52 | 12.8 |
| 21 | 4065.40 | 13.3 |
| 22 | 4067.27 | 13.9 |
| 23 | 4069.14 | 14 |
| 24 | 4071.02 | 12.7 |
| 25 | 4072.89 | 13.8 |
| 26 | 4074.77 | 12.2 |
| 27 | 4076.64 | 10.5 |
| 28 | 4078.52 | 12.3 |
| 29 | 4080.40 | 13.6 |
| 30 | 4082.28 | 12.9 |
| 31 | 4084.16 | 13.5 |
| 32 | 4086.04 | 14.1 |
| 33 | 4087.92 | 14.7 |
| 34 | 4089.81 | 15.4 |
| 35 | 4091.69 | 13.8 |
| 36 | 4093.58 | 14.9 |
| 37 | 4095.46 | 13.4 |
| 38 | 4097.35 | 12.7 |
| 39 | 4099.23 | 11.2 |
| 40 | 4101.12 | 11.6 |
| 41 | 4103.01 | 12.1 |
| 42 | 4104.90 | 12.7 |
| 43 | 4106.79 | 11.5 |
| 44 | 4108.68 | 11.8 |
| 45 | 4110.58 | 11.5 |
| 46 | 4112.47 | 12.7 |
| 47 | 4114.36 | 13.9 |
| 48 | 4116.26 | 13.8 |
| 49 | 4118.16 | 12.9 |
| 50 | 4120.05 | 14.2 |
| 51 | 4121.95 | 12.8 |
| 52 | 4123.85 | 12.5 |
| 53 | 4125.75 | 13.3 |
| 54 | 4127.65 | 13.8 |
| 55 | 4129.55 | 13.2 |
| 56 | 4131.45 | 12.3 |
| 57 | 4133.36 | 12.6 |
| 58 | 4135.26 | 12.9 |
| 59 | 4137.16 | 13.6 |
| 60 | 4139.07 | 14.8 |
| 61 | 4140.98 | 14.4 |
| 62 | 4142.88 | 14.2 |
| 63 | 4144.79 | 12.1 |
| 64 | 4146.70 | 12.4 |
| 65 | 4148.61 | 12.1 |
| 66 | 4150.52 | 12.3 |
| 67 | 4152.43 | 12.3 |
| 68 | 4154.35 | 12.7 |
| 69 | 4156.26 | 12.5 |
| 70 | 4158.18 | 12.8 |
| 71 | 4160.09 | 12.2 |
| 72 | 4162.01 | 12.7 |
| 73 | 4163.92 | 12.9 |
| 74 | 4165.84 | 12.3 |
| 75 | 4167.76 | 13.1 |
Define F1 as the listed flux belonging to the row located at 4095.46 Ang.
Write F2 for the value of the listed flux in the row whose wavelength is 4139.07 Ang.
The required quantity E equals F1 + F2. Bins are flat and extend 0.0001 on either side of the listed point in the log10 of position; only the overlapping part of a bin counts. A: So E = 28.2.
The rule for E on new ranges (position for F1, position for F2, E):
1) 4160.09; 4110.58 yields 23.7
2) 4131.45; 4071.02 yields 25.0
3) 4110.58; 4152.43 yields 23.8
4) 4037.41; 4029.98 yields 27.5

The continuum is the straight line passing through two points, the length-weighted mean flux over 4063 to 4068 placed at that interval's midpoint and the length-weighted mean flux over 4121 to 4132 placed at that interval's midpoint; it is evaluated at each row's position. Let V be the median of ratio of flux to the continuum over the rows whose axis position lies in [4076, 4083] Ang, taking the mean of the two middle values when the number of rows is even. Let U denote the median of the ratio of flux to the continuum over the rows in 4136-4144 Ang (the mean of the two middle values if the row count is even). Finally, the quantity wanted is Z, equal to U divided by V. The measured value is 1.16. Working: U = 1.11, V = 0.95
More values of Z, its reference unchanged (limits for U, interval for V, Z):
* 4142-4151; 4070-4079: 1.03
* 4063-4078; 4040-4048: 1.14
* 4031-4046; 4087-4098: 0.85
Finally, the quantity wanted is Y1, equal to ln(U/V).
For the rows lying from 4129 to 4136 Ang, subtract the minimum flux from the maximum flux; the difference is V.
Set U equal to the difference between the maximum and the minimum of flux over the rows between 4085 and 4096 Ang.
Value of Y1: 0.80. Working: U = 2.0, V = 0.90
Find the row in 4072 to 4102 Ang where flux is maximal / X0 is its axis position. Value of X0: 4089.81 Ang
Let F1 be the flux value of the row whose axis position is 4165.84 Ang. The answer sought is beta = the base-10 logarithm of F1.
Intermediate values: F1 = 12.3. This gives 1.09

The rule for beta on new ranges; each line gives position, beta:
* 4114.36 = 1.14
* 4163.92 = 1.11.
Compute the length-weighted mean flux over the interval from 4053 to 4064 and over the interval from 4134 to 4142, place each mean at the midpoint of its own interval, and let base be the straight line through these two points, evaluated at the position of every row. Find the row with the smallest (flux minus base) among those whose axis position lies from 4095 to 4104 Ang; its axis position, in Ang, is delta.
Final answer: 4099.23 Ang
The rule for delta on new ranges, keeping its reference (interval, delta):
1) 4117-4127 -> 4123.85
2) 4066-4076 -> 4074.77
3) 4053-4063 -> 4061.65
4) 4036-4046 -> 4044.85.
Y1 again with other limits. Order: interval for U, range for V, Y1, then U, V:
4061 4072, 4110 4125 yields -0.66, 1.4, 2.70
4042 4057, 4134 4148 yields 0.64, 5.1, 2.70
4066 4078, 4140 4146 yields 0.42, 3.5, 2.30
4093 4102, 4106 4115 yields 0.43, 3.7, 2.40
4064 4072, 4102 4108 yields 0.08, 1.3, 1.20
